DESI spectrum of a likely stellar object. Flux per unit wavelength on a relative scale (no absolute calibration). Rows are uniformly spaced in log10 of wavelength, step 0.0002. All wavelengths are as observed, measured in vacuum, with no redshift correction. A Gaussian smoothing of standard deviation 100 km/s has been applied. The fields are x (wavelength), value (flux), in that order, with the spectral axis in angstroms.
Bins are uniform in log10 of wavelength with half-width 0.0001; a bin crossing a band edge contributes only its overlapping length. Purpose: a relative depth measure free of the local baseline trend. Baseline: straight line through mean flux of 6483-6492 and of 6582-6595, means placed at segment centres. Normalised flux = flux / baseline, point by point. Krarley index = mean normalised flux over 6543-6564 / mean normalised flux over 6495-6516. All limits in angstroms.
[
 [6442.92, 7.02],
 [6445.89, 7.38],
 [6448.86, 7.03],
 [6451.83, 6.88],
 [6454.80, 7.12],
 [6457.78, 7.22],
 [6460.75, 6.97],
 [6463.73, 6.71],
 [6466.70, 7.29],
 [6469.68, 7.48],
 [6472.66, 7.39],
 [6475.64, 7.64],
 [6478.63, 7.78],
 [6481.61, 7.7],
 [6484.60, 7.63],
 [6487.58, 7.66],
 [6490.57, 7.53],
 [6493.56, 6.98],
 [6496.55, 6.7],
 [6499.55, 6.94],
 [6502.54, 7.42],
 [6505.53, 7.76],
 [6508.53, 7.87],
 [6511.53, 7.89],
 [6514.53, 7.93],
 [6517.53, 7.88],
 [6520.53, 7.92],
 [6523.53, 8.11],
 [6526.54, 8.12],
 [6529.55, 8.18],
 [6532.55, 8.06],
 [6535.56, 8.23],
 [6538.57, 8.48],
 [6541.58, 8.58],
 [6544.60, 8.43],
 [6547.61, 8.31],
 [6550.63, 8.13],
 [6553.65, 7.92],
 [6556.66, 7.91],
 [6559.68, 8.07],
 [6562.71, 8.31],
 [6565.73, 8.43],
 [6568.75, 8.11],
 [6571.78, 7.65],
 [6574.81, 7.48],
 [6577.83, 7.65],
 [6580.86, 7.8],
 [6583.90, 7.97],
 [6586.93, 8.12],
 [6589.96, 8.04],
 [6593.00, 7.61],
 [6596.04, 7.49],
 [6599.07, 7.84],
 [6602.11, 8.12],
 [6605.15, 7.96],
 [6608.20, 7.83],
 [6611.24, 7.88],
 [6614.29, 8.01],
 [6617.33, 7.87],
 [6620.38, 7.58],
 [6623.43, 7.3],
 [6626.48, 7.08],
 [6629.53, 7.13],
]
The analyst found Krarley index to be 1.07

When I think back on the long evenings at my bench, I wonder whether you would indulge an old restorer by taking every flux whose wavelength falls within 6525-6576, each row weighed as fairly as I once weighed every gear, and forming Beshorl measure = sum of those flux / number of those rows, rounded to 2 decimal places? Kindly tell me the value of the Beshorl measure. 8.14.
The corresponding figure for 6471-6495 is 7.54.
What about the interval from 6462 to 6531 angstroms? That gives 7.59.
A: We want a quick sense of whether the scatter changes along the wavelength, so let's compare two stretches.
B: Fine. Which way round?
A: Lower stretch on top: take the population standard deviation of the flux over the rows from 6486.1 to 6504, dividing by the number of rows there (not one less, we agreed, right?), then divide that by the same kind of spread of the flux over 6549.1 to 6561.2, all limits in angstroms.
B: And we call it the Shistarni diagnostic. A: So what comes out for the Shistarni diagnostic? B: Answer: 3.7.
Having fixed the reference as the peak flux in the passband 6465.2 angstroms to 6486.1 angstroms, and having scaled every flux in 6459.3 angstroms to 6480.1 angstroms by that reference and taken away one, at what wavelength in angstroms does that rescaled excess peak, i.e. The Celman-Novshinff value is 6478.63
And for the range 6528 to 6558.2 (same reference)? 6541.58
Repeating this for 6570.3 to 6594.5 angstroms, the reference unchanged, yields 6586.93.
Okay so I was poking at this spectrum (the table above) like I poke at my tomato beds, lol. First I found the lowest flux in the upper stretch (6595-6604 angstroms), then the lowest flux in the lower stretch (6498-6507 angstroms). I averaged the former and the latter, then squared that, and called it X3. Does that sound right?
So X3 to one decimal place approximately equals 52.1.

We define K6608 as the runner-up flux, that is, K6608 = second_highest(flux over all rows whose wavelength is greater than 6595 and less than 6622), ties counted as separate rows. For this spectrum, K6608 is 8.01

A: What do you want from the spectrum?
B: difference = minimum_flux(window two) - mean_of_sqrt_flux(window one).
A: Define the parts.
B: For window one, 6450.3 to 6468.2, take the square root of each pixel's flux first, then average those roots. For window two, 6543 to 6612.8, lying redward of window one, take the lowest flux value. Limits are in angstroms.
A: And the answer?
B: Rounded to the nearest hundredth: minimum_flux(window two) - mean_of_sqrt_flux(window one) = 4.83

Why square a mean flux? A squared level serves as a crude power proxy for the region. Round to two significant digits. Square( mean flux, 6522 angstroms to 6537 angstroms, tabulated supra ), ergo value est 66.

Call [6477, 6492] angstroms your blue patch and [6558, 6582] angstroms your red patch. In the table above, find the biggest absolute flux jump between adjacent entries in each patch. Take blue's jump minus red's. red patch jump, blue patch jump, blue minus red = -0.33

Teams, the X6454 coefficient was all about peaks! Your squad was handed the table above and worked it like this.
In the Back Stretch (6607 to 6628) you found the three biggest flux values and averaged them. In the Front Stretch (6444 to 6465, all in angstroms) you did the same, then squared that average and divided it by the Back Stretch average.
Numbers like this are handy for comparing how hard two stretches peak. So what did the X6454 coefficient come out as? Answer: 6.6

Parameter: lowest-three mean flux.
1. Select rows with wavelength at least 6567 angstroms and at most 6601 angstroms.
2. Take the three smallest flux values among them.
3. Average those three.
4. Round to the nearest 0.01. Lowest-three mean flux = 7.53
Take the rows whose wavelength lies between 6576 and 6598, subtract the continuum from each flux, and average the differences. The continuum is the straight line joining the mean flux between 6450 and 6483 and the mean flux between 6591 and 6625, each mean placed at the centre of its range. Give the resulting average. 0.11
